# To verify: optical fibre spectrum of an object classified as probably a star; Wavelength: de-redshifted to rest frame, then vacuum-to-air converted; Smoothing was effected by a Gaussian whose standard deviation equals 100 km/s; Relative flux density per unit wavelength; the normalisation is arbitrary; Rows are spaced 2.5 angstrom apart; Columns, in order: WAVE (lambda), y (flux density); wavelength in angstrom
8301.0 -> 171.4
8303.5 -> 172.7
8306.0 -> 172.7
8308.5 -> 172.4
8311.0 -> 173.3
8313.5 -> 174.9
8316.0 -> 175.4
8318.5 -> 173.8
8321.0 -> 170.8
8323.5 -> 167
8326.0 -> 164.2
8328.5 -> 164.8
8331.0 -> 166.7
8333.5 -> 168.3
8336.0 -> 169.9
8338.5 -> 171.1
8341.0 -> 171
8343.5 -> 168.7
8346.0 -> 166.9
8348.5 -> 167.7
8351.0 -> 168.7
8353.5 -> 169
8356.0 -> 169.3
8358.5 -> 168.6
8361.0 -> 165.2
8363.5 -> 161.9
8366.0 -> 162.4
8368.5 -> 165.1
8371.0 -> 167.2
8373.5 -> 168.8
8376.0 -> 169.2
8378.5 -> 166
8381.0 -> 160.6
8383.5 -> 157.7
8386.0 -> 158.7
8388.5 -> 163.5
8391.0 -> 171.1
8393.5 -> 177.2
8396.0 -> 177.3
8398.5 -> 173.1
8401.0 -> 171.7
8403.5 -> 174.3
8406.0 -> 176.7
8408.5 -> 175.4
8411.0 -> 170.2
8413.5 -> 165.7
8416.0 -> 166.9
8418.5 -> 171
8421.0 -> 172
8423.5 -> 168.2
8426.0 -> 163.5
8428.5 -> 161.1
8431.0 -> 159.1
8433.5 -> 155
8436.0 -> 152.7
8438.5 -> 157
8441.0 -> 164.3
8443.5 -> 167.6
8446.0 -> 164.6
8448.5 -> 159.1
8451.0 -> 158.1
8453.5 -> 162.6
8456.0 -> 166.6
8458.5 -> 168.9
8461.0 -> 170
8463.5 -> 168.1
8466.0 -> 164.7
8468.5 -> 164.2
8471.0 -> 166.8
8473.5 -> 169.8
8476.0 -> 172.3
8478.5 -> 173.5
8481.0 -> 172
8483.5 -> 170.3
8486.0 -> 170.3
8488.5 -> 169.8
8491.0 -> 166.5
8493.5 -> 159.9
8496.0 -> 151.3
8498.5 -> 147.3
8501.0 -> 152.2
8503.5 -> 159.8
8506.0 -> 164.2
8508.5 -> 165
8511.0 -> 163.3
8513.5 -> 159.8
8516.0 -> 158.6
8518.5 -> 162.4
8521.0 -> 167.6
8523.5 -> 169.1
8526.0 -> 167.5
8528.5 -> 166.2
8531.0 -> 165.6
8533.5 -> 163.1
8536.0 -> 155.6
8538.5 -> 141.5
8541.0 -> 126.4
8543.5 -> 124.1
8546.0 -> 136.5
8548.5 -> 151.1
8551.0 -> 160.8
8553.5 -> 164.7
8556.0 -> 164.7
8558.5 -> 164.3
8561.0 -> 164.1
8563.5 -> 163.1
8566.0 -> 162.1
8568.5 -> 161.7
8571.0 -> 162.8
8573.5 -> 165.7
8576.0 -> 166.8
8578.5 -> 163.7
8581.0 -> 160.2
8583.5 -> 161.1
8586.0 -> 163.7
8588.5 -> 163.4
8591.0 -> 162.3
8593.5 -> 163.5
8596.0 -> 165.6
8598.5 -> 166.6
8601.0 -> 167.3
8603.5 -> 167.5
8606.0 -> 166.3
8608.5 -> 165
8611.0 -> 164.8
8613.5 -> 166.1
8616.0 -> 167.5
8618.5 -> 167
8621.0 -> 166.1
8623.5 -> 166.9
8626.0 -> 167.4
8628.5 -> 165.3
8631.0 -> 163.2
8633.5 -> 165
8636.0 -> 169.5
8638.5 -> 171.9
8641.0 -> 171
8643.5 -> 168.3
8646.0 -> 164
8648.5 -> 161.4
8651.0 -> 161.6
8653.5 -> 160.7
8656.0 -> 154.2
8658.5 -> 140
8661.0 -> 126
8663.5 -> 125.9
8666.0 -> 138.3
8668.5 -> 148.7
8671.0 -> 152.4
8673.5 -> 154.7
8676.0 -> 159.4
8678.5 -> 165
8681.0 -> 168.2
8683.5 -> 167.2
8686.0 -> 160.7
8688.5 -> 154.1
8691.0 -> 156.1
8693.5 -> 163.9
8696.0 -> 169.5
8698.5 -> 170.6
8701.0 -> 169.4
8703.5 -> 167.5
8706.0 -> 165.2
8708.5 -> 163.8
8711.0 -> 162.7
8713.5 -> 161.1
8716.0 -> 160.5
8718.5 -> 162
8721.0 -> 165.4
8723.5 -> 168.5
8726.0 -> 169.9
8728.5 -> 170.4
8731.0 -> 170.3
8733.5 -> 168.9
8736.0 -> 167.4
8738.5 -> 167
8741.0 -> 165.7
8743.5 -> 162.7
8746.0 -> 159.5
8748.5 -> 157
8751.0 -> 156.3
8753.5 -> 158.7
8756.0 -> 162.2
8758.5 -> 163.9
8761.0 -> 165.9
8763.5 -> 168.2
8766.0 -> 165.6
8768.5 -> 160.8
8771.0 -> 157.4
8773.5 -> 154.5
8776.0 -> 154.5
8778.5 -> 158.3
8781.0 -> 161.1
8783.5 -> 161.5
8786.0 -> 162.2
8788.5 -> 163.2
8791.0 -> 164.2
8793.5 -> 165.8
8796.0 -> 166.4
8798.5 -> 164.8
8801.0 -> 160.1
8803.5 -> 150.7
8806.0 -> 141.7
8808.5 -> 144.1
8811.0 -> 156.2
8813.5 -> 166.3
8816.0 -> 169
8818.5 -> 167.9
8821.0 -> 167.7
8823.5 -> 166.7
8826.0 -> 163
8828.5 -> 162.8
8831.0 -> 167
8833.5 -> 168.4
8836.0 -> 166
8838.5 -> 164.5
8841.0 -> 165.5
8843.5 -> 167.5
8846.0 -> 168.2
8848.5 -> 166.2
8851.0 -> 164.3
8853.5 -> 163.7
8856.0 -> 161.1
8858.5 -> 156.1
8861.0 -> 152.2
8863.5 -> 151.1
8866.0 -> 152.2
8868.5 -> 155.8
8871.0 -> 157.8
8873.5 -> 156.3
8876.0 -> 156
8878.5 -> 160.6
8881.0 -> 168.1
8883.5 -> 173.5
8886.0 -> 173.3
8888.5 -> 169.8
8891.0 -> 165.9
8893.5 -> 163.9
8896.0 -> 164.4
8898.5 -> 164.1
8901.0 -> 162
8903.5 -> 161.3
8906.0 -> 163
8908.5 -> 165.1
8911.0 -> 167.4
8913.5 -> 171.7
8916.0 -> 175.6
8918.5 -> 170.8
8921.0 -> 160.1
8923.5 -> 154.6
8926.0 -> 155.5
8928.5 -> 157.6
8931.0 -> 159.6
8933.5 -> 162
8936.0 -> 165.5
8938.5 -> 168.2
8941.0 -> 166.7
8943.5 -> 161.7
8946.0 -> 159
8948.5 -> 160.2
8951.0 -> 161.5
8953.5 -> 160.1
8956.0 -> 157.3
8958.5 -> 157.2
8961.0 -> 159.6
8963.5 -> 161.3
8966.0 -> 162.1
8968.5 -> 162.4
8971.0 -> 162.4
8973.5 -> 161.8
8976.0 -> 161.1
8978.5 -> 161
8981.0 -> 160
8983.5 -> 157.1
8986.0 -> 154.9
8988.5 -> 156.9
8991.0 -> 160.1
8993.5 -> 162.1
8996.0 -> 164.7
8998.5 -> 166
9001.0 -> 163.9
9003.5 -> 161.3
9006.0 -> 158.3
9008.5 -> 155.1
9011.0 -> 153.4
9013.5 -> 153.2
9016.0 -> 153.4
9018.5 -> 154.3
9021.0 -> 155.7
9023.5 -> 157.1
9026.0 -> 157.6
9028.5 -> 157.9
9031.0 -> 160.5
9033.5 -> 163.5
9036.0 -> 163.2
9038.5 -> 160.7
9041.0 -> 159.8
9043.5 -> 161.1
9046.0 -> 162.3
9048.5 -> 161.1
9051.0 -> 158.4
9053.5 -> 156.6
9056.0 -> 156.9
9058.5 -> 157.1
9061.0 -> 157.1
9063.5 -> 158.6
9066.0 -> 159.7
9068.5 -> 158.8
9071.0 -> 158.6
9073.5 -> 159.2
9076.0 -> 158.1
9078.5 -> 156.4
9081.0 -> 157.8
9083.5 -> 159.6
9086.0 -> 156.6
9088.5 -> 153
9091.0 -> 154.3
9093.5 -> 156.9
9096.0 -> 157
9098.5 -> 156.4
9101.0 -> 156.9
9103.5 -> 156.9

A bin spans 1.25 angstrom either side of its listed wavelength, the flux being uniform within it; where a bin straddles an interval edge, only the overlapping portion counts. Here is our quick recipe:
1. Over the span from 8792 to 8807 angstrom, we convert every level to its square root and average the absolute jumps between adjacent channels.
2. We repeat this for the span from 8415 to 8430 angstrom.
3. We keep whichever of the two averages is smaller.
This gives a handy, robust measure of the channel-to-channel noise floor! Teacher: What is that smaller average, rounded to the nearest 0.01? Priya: 0.12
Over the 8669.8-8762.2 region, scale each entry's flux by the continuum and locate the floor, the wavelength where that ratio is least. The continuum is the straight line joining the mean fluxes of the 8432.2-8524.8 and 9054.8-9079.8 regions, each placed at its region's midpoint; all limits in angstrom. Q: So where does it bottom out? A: 8671.0 angstrom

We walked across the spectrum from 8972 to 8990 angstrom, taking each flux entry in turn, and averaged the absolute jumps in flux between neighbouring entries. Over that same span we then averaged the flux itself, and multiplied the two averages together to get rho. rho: 236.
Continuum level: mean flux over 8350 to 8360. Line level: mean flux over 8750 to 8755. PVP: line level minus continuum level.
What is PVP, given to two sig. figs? -11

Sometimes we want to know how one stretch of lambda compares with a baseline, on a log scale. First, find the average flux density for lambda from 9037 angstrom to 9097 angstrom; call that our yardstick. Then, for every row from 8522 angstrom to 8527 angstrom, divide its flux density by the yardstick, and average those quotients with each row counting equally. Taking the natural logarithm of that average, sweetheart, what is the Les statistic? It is 0.062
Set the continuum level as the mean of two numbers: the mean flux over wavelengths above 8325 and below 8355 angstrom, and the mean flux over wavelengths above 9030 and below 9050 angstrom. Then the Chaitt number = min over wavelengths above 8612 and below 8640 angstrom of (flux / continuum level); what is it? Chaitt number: 0.99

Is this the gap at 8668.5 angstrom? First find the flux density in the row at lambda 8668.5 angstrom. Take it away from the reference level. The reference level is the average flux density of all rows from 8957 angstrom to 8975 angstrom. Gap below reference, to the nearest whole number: 12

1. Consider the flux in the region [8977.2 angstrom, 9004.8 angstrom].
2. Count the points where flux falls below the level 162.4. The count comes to 8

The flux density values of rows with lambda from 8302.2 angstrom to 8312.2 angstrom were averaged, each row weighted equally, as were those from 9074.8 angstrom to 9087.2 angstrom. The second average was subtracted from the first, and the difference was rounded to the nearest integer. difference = 15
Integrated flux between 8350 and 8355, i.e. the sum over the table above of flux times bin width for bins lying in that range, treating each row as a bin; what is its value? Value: 844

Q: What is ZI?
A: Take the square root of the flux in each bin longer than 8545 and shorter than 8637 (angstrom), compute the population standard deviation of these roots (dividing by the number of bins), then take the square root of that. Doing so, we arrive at 0.47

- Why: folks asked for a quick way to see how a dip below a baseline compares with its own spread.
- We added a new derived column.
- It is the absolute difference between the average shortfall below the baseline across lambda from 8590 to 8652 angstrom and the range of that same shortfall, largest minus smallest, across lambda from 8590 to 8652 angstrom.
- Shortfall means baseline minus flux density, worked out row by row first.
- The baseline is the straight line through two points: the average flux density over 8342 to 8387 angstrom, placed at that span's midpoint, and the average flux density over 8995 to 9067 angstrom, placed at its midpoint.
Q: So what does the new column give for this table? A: 13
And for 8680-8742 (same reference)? 20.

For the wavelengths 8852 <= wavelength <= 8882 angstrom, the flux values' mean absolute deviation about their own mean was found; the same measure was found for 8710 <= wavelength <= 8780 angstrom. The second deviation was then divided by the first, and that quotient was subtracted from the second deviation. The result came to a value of 3.1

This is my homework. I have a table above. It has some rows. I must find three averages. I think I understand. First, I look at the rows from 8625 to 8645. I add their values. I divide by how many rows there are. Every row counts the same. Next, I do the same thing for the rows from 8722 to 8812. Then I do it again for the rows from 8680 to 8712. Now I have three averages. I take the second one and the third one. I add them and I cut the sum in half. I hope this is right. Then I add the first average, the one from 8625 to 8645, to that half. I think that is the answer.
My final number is 331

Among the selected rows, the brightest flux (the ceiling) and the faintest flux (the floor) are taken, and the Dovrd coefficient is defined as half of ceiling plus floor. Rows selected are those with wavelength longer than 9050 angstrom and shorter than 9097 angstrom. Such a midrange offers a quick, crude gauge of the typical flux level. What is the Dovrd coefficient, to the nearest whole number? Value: 156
